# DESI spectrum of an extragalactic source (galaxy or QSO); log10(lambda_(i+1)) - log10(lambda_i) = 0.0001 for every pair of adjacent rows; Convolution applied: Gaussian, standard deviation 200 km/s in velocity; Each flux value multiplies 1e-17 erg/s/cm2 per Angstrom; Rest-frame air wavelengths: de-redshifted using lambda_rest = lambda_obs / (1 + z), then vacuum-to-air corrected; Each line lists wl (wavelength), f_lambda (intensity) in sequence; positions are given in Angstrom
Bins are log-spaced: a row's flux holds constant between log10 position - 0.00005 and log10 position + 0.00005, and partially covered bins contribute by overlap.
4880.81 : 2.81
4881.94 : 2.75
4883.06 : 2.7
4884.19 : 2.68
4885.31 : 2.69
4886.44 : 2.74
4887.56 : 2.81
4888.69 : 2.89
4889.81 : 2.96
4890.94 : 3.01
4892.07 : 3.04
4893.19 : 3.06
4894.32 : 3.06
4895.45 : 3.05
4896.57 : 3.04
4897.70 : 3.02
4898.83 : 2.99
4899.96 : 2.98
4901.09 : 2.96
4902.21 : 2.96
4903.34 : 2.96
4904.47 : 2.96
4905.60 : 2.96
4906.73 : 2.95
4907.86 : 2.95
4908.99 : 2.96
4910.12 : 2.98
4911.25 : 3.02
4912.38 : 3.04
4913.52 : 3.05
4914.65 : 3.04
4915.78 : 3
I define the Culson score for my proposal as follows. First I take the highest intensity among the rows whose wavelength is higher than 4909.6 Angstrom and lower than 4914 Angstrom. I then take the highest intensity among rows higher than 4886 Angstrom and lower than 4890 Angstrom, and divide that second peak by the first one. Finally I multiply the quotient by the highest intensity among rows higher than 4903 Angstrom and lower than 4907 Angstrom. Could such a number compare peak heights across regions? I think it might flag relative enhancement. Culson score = 2.87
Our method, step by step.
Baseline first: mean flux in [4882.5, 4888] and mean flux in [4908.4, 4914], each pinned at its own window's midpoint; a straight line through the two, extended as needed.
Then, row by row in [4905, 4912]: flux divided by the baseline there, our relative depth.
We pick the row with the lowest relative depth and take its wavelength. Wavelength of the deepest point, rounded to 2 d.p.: 4908.99 Angstrom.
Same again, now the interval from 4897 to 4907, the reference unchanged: 4906.73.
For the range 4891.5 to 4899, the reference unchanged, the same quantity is 4898.83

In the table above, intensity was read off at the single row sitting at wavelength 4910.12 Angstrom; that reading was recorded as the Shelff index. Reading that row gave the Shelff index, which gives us 2.98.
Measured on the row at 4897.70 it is 3.02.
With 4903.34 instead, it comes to 2.96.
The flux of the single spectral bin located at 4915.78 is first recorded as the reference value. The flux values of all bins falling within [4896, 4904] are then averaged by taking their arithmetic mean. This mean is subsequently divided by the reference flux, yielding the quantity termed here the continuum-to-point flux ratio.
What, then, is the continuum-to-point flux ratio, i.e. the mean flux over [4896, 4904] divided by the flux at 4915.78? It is 0.996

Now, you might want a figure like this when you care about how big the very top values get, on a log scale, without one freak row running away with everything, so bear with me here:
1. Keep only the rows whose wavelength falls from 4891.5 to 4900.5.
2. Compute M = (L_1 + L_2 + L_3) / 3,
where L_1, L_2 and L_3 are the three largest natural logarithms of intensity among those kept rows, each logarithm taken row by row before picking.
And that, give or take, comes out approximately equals 1.12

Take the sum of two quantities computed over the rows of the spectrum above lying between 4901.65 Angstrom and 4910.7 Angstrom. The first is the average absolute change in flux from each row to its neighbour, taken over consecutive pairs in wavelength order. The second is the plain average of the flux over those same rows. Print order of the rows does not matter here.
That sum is 2.97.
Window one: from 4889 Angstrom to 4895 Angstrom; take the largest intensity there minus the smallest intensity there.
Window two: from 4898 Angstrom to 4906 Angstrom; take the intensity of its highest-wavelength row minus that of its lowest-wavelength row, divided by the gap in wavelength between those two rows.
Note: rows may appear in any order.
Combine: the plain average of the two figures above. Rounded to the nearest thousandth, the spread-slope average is 0.048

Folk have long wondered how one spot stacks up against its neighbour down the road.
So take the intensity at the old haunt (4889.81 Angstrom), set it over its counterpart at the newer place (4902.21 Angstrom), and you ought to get 1.00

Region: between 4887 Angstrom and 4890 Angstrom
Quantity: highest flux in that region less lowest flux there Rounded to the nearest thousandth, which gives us 0.150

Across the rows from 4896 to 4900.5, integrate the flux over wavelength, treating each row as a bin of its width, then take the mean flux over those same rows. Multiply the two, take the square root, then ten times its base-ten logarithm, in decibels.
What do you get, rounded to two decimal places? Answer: 8.05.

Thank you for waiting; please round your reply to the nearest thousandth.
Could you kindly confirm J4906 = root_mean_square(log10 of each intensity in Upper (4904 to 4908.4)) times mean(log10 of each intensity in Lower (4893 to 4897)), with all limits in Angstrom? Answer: 0.228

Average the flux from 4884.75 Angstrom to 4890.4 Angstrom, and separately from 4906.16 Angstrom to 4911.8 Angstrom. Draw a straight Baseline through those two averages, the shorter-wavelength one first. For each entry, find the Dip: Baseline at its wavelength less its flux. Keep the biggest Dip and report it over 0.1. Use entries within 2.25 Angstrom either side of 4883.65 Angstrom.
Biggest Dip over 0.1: 1.1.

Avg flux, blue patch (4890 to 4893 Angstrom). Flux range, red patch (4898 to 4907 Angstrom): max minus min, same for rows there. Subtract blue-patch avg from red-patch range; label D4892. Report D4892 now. -2.98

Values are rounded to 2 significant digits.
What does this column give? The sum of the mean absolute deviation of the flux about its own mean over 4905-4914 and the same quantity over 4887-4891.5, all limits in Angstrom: 0.10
